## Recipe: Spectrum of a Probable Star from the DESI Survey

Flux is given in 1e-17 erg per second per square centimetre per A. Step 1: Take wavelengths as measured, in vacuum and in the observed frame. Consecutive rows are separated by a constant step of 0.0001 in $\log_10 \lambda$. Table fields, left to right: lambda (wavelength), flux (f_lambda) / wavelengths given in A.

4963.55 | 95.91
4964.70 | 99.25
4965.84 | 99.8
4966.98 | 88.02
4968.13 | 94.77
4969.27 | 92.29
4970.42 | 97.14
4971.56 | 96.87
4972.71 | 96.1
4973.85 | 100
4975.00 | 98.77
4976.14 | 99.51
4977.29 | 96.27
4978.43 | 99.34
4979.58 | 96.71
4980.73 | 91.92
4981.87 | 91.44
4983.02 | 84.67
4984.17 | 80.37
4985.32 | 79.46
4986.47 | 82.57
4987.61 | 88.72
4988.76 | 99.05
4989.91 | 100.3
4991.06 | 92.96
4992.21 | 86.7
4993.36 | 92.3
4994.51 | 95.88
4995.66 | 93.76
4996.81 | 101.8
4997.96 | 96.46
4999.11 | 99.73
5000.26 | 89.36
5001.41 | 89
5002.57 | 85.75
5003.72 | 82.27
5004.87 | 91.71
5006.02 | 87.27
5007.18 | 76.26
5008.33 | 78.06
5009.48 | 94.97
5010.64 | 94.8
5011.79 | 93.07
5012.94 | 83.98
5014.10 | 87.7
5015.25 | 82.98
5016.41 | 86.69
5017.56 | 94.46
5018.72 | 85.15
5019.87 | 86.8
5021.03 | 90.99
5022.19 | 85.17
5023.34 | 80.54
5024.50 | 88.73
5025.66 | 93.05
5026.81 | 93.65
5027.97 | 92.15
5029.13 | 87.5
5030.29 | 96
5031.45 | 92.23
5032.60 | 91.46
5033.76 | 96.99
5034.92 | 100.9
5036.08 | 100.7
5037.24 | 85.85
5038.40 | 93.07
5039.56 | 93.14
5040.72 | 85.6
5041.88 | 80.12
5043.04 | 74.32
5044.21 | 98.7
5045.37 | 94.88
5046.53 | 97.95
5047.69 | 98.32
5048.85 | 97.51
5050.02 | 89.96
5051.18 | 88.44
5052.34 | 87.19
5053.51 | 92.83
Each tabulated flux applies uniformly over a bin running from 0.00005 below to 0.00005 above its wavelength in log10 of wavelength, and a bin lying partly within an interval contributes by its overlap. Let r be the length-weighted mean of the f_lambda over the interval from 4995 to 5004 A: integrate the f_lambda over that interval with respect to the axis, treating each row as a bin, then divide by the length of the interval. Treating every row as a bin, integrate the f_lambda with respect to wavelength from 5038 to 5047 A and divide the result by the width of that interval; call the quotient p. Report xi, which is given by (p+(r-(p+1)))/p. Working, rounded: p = 90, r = 92.6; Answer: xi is 1.02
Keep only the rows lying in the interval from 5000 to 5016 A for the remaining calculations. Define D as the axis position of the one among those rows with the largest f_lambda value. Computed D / 5009.48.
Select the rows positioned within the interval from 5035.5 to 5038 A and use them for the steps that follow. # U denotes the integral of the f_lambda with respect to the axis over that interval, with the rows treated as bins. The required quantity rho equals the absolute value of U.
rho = 233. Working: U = 233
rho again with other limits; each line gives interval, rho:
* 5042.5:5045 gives 218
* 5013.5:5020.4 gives 602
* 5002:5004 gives 169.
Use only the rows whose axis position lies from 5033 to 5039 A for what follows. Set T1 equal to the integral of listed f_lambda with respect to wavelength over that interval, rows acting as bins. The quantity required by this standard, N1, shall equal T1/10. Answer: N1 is 57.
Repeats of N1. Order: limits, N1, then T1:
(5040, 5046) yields 52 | 522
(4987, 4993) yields 56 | 561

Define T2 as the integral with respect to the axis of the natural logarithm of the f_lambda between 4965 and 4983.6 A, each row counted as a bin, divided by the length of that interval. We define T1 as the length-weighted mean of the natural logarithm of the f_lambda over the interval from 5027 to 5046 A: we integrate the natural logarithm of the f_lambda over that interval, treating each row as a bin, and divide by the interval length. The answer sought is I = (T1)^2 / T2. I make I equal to 4.47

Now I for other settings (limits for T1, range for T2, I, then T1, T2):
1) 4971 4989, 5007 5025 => 4.58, 4.52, 4.47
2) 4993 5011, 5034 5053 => 4.49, 4.50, 4.51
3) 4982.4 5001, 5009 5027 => 4.54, 4.51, 4.49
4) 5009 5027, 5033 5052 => 4.45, 4.49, 4.52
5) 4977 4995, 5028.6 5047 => 4.50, 4.51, 4.52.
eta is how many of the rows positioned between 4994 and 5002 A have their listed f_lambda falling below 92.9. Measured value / 2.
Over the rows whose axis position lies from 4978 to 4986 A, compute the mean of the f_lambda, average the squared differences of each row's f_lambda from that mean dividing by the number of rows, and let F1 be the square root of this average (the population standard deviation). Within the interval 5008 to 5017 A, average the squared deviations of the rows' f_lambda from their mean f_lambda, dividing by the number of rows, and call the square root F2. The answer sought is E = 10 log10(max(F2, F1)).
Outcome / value 8.6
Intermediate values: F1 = 7.2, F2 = 5.7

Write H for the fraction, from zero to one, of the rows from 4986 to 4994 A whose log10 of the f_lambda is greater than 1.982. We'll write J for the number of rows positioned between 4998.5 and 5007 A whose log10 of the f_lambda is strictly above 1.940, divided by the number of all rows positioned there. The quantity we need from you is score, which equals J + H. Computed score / 1.0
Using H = 0.29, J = 0.7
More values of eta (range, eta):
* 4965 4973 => 2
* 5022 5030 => 5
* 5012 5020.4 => 6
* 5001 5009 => 7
